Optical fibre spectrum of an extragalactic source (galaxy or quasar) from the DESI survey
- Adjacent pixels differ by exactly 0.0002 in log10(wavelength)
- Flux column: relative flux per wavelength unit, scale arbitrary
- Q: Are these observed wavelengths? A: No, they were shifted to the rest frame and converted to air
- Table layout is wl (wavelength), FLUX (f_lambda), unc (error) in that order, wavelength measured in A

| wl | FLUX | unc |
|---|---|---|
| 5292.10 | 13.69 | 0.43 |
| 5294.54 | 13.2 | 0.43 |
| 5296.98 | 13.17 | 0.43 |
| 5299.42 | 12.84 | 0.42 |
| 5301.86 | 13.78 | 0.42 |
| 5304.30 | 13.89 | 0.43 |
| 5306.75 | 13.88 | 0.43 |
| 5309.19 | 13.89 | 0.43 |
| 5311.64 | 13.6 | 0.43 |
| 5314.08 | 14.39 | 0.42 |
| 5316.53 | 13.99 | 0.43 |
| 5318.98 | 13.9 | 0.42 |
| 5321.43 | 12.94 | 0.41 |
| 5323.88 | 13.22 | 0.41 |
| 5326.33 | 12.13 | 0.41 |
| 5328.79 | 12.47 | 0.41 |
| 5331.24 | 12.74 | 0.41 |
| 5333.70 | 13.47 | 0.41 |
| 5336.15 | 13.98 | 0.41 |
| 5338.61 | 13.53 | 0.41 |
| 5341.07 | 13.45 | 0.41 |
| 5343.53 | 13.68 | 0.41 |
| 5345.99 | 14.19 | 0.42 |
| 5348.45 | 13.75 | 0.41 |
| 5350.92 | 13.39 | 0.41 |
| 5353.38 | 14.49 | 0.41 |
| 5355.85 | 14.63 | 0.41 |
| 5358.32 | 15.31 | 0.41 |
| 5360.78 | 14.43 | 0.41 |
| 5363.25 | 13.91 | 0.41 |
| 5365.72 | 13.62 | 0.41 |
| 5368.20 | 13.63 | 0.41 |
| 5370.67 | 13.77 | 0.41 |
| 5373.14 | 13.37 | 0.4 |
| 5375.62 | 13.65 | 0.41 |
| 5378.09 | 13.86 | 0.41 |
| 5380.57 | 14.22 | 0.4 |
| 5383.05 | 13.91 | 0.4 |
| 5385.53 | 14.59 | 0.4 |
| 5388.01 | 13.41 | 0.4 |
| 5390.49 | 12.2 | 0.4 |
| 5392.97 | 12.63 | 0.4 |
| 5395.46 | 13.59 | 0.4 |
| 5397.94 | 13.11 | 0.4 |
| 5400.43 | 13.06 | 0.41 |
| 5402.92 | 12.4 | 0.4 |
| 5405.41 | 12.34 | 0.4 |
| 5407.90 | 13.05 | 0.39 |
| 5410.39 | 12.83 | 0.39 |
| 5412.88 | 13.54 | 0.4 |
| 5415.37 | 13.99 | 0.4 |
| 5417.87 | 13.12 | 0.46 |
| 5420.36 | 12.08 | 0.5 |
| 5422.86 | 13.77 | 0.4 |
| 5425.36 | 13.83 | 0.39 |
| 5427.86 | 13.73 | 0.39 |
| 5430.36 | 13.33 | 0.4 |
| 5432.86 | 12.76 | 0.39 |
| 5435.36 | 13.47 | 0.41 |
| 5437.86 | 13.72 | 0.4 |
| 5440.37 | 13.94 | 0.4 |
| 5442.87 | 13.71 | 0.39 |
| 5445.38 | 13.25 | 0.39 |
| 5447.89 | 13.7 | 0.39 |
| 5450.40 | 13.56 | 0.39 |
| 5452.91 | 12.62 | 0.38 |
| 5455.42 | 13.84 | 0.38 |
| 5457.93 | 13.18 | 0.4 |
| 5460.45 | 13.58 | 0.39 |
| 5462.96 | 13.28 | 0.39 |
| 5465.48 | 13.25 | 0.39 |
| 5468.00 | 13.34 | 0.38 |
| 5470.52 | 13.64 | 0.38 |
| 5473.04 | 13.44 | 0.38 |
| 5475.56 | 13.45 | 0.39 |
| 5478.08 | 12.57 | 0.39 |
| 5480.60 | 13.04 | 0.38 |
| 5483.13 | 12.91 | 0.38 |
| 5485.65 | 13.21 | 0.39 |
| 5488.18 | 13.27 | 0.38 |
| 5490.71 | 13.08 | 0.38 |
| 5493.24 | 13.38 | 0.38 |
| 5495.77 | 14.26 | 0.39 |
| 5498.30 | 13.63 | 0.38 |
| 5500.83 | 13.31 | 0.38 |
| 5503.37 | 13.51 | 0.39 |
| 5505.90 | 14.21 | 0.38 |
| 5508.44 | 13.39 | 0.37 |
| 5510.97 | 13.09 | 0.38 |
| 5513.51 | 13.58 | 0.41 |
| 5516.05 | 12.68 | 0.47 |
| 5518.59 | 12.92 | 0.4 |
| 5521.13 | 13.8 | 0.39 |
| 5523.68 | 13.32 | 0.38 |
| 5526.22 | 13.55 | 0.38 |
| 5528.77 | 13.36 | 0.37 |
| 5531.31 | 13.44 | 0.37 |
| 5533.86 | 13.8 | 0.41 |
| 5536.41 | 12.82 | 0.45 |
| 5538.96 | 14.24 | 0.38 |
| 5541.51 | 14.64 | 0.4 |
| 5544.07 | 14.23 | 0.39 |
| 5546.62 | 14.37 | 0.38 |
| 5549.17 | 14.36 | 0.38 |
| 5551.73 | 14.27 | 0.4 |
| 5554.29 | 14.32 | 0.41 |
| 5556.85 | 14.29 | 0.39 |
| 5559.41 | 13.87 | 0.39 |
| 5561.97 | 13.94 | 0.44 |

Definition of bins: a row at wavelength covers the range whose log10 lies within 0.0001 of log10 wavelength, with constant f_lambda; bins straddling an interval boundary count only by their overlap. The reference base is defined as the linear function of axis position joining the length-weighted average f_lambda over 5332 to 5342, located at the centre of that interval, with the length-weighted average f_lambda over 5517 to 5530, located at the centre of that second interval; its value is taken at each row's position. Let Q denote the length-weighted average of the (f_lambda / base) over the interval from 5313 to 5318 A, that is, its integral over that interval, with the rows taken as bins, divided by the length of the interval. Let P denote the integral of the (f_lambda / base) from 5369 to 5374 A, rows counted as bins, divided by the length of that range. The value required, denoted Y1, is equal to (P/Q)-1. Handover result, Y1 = -0.03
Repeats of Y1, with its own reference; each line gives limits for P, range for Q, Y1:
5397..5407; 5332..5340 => -0.06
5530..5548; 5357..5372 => 0.00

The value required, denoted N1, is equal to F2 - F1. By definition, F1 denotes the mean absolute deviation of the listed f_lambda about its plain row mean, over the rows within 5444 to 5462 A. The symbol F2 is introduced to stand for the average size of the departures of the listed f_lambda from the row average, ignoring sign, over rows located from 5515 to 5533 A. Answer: -0.04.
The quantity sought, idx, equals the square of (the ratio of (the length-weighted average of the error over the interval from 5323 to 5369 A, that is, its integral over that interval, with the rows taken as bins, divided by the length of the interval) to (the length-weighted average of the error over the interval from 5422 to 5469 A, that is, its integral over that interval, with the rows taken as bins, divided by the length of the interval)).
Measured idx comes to 1.10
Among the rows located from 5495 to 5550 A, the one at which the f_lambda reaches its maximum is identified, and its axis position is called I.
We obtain 5541.51 A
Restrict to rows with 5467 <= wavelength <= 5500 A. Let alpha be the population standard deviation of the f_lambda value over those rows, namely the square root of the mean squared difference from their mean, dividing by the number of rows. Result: 0.39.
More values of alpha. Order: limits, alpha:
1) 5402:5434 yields 0.60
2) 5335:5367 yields 0.54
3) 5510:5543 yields 0.54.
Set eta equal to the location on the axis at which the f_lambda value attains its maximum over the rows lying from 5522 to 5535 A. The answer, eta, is 5533.86 A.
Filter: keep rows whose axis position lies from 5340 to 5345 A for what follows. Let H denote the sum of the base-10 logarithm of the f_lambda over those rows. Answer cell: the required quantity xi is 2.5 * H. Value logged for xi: 5.662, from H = 2.265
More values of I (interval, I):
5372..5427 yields 5385.53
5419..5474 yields 5440.37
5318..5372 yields 5358.32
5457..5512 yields 5495.77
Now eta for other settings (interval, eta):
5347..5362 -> 5358.32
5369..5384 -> 5380.57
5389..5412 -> 5395.46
